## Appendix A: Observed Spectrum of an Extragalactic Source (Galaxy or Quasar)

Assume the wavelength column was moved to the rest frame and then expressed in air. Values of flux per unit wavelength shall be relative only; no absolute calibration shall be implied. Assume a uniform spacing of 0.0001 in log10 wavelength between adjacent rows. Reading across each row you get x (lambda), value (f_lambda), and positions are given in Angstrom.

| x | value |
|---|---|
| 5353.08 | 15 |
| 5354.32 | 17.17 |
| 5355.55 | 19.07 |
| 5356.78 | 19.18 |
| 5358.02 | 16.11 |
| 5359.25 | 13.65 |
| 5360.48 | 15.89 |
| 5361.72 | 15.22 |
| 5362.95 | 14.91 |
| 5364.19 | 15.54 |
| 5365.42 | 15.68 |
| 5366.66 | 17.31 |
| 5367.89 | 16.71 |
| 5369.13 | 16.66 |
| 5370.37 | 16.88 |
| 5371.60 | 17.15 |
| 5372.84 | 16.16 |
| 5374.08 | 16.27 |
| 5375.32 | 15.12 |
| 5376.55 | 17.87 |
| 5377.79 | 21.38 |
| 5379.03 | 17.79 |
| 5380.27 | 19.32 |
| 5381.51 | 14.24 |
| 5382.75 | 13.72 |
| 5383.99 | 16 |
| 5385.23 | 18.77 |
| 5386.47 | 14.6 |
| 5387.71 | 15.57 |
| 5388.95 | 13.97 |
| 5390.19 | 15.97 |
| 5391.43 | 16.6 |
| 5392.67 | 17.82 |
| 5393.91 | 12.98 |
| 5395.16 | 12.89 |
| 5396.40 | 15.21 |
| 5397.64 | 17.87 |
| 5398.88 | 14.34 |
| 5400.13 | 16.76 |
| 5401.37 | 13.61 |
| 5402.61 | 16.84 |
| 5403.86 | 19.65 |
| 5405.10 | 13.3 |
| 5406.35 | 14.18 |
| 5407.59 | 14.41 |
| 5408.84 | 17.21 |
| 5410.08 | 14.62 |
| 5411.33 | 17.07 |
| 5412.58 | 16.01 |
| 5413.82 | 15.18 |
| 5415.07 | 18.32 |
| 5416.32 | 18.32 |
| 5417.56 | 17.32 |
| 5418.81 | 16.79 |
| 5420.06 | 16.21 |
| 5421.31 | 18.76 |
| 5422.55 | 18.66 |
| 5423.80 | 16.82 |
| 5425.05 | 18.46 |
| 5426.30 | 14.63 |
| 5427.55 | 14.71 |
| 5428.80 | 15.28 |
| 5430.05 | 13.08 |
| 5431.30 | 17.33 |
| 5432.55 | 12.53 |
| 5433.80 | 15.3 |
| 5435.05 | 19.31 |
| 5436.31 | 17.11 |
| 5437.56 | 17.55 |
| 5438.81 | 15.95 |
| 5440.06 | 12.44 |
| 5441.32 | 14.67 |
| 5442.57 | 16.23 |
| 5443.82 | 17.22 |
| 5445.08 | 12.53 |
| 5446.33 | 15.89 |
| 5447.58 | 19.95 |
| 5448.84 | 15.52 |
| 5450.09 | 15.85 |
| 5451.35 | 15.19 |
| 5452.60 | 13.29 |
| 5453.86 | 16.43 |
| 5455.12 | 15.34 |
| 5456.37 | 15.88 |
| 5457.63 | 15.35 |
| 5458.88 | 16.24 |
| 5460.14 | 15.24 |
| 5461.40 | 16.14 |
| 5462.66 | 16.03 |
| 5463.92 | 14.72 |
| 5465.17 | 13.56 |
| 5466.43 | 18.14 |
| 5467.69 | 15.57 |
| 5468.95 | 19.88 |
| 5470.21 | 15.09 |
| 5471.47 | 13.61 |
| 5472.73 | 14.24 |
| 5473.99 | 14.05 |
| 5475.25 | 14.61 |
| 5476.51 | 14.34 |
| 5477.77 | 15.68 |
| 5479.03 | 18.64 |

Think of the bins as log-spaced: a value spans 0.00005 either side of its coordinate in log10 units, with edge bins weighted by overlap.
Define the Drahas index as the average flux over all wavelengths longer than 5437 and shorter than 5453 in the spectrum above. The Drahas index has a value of 15.6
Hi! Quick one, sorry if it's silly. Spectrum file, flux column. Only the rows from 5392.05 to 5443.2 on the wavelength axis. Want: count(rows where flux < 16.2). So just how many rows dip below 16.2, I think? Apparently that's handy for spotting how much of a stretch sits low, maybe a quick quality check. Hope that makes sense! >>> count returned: 20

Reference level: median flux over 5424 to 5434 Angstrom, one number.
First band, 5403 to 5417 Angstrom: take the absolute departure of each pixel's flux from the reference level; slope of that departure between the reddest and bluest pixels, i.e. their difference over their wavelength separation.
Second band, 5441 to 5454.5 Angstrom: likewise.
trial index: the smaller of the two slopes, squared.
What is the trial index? 0.011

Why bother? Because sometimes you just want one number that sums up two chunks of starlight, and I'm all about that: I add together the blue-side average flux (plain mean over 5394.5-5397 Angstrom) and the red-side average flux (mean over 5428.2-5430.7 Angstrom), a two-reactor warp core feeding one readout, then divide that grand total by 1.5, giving 18.8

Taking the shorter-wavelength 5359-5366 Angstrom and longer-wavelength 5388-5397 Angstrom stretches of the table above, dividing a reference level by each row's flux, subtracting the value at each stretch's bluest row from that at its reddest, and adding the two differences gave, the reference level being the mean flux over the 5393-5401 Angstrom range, -0.23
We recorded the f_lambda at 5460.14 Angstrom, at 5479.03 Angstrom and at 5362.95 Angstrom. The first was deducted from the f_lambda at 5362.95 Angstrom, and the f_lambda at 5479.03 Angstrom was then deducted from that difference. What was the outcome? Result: -19.0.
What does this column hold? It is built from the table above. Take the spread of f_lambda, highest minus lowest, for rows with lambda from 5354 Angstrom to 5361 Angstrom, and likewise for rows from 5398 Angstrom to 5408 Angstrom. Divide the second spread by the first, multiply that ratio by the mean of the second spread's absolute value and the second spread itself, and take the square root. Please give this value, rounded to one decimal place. 2.7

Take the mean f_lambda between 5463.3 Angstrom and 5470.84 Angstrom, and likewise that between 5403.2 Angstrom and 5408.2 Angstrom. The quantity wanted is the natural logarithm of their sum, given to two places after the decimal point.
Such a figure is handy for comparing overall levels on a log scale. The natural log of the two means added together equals 3.45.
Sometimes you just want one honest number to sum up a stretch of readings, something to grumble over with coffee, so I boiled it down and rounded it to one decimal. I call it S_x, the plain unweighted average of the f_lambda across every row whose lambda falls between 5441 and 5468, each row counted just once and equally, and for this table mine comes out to 15.7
